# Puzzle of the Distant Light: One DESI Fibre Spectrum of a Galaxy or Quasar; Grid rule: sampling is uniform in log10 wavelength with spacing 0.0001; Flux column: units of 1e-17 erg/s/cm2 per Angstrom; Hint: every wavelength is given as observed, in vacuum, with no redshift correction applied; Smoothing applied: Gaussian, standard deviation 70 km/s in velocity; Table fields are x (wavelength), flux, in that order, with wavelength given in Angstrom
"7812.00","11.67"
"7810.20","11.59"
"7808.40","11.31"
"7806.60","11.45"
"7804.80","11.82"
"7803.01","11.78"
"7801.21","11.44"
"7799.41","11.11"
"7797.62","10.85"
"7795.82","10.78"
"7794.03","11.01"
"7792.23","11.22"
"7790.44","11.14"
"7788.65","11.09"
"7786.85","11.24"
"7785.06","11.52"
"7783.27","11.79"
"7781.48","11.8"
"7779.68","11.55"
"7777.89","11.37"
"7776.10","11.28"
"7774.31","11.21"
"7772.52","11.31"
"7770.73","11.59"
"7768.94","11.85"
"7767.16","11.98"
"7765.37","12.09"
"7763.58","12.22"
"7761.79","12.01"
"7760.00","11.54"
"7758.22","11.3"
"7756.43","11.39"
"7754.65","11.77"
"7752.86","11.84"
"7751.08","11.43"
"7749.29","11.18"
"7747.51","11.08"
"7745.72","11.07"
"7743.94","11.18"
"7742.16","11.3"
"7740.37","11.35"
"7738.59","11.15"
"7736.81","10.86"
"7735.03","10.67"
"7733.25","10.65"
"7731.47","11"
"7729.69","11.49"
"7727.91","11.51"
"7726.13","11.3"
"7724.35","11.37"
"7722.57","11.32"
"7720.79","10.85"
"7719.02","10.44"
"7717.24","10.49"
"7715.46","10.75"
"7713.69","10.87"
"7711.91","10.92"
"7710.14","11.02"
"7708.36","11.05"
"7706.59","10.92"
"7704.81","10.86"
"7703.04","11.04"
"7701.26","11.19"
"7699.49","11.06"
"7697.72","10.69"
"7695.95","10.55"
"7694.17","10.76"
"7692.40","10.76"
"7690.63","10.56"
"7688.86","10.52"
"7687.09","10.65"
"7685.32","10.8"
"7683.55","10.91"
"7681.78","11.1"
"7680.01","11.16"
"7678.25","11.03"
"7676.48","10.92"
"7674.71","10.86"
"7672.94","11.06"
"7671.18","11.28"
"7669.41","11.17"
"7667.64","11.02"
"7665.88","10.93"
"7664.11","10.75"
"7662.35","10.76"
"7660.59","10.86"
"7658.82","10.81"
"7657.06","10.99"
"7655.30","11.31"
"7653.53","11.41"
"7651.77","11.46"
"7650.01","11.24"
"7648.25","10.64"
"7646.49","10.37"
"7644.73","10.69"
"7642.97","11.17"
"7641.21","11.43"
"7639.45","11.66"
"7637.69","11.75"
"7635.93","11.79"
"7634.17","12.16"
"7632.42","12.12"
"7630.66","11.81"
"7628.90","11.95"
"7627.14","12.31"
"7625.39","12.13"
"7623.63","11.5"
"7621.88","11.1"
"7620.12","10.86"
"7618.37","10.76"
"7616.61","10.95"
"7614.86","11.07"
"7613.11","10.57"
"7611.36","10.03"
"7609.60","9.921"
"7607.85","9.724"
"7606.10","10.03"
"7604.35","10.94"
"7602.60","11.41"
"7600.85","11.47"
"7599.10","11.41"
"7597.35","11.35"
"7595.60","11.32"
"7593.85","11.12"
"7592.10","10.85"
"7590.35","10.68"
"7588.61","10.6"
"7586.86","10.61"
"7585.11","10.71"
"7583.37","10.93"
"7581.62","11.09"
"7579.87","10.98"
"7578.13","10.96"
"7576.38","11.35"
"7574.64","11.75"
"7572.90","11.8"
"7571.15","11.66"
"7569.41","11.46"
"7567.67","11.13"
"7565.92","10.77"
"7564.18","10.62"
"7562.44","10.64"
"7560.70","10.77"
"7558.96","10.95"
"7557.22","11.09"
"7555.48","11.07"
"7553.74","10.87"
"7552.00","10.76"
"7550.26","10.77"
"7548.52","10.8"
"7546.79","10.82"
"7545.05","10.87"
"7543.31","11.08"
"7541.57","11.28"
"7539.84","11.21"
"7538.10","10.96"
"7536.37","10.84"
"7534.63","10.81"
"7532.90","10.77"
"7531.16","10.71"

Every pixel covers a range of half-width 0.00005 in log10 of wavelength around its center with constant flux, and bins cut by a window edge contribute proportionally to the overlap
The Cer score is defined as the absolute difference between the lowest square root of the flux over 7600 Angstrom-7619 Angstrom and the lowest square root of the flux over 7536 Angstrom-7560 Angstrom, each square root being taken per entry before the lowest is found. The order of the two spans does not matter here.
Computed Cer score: 0.16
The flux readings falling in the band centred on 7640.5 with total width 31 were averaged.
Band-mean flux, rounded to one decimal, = 11.5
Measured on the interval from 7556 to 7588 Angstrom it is 11.1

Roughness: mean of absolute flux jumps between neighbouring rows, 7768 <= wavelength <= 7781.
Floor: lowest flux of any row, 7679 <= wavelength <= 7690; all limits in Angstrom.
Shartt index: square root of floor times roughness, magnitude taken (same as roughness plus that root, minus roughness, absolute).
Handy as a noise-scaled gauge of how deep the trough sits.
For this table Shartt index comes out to 1.3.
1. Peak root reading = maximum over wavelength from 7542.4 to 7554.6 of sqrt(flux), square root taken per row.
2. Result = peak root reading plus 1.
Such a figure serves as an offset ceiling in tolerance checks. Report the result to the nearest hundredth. 4.33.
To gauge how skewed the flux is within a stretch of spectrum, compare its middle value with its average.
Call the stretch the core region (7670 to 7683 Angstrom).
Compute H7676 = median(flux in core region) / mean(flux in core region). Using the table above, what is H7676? 1.000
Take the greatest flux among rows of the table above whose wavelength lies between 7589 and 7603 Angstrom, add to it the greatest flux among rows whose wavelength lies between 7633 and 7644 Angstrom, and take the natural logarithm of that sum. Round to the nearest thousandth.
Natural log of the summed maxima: 3.163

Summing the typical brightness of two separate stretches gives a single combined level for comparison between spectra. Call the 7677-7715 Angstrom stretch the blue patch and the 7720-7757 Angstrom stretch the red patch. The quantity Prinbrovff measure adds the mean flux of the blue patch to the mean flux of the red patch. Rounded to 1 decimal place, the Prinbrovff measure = 22.1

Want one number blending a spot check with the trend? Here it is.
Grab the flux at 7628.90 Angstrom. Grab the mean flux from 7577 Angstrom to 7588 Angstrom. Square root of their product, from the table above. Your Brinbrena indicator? 11.4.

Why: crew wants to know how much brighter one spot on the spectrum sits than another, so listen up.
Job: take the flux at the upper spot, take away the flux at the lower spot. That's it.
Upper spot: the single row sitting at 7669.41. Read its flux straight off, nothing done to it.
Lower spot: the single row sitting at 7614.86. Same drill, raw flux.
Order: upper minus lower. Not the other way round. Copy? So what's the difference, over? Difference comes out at 0.1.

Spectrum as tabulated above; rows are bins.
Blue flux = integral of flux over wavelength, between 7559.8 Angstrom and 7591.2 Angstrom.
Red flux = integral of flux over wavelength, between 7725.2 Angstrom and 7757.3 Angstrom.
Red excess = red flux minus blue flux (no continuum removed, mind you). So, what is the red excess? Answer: 14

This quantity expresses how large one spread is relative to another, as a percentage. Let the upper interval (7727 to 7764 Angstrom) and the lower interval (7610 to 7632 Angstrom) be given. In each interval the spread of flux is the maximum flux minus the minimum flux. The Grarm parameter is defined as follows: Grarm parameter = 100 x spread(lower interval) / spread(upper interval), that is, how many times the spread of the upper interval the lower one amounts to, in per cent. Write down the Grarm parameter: 145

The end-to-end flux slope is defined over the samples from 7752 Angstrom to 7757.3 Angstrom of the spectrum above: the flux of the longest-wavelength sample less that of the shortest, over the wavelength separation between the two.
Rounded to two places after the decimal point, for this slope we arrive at -0.13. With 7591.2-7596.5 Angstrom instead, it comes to 0.13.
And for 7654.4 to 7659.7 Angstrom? -0.14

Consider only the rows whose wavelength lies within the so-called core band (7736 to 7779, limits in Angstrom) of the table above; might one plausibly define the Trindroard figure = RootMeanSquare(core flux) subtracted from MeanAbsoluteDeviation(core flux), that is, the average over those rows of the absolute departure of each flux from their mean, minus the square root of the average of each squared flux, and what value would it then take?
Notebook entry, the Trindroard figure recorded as -11.2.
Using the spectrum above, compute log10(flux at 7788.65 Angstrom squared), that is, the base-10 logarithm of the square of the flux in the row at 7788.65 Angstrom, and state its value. 2.09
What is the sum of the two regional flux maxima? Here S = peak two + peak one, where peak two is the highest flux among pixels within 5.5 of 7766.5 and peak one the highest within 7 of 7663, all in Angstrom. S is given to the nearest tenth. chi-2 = 23.4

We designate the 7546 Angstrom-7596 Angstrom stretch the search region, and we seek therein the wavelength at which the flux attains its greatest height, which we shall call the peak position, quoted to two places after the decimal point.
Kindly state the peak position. 7572.90 Angstrom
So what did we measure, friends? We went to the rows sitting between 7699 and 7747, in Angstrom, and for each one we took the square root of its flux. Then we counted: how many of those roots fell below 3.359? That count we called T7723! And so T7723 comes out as 20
